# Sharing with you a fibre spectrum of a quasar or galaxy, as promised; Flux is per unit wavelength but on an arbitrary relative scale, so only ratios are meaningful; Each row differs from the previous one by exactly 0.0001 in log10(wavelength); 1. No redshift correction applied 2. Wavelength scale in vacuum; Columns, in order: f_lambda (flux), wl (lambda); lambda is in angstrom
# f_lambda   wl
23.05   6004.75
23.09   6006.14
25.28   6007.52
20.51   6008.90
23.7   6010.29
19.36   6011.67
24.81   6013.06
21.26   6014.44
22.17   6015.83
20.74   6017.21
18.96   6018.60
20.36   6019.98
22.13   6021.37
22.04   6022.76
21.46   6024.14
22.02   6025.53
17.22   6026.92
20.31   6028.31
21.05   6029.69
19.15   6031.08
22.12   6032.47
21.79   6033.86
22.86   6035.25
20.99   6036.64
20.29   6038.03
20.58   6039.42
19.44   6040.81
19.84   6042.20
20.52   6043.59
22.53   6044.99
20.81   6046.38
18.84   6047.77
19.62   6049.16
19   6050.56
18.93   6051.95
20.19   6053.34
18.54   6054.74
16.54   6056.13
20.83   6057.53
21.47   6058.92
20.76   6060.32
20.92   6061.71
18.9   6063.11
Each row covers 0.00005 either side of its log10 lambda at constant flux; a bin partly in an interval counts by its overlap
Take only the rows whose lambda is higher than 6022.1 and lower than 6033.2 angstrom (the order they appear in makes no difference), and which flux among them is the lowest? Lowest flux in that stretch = 17.22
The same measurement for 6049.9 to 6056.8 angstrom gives 16.54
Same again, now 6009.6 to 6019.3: 18.96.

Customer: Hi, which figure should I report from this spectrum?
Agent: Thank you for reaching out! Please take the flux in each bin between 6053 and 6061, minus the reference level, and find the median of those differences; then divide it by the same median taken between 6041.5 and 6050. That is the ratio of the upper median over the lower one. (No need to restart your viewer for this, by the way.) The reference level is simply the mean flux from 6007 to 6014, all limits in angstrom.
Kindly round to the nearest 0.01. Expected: 0.88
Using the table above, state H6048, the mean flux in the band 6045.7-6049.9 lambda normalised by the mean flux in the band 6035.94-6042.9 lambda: 0.98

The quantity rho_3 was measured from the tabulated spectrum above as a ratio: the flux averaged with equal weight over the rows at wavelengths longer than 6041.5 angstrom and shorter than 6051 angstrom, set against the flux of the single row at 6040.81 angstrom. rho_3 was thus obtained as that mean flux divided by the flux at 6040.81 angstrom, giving 1.04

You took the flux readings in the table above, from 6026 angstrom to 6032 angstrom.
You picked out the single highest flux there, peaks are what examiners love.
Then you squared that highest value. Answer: 443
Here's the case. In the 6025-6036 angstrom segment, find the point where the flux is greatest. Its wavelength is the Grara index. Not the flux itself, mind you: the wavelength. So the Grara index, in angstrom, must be 6035.25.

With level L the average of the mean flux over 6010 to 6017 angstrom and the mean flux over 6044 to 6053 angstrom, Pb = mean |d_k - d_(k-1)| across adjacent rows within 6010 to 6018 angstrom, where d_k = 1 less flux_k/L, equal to 0.15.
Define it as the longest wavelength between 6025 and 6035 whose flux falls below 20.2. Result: 6031.08 angstrom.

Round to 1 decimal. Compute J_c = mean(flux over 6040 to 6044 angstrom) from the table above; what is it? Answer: 19.9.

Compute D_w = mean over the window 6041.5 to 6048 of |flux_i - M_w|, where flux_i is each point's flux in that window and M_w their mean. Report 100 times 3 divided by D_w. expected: 321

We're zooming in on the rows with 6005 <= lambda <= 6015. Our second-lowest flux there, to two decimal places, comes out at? 20.51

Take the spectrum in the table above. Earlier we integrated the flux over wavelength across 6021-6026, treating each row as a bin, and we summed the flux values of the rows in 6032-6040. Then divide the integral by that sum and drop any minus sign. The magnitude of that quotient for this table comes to 0.9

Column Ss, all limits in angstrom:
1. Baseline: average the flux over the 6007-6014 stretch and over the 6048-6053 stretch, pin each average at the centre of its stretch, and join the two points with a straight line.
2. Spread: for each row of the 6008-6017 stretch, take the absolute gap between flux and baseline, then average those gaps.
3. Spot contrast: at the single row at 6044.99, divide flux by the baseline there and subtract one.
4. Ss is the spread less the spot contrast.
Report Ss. 1.5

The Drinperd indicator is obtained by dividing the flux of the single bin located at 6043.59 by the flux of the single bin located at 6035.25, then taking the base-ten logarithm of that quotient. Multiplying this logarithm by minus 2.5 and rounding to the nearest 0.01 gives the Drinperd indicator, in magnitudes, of 0.12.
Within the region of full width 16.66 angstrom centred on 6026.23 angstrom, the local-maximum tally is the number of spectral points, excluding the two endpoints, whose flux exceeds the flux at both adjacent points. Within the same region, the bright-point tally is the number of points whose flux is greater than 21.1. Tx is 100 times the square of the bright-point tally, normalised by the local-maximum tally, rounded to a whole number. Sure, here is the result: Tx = 900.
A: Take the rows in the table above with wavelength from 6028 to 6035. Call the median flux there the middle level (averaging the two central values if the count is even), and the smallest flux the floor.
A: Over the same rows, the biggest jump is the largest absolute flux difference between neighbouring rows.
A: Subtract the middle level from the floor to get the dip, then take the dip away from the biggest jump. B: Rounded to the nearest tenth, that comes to 4.9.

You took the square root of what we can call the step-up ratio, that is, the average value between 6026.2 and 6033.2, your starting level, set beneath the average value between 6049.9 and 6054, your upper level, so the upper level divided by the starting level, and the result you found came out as 0.985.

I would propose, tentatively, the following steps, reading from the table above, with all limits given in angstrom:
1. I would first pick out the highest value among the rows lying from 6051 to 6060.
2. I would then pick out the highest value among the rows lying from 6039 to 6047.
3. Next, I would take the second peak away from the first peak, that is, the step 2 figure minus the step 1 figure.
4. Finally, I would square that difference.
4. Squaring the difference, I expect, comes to 1.1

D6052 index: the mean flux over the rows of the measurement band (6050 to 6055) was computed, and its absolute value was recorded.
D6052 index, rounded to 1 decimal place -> 19.2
